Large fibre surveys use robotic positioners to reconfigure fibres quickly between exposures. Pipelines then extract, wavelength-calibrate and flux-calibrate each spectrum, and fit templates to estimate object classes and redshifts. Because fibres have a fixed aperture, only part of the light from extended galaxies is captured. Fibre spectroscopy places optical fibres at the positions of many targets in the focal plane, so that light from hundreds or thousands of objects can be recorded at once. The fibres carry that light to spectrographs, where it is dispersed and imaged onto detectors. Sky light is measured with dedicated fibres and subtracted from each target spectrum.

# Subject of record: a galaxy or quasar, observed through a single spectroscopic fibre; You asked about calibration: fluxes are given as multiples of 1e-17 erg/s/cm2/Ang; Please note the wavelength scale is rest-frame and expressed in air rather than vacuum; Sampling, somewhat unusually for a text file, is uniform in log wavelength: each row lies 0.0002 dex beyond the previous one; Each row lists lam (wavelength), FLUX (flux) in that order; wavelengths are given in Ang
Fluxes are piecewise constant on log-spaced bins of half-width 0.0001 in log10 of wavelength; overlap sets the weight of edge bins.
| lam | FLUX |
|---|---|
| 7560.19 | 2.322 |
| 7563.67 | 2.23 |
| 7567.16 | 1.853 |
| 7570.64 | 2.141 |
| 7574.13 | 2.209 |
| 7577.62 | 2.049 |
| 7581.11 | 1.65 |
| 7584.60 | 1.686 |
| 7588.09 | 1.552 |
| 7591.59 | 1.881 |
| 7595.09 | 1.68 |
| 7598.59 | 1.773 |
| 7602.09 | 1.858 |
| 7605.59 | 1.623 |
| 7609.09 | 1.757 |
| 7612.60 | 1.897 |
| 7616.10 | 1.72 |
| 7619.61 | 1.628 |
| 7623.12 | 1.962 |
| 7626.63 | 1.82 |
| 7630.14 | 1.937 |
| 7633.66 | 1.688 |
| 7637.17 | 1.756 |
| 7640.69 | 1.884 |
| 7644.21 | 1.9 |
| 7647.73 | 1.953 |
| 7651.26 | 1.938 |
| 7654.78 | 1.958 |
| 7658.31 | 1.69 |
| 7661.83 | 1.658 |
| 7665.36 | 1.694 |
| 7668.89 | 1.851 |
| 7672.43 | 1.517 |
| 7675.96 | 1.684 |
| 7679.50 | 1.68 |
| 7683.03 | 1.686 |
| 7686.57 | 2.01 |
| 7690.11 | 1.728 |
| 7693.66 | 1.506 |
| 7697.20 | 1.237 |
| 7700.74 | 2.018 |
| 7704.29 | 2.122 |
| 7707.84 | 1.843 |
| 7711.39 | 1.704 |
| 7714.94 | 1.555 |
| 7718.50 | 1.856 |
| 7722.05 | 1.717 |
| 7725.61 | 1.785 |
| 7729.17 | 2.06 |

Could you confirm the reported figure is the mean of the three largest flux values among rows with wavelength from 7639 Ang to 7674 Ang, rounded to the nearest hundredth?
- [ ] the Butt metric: 1.95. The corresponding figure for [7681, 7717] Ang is 2.05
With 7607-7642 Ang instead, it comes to 1.93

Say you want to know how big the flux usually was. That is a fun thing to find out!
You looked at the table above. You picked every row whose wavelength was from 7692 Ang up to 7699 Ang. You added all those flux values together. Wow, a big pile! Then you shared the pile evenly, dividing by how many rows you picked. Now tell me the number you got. 1.37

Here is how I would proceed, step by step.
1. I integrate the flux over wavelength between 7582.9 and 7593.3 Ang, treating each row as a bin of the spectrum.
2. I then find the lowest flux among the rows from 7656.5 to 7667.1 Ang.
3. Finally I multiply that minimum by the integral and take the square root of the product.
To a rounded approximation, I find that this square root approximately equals 5.4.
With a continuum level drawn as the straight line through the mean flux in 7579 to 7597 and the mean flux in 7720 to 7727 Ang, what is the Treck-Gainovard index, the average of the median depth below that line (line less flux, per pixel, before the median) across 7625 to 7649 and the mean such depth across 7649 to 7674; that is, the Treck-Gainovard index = -0.10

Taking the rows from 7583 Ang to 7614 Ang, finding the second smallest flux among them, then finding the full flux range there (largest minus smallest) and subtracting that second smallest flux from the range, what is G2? -1.28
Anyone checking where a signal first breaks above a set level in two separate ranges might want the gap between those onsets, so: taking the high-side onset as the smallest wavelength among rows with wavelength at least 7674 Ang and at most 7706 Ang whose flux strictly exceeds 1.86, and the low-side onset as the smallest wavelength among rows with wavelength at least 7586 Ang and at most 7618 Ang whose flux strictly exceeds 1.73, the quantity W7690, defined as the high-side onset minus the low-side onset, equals 95.0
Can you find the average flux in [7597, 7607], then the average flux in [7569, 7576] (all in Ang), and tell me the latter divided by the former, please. 1.24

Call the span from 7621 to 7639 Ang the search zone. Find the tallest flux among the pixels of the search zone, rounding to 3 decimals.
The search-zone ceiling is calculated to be 1.962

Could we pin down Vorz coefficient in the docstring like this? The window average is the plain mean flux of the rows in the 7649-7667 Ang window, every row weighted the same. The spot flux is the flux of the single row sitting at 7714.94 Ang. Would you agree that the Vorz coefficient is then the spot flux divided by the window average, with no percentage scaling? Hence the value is 0.87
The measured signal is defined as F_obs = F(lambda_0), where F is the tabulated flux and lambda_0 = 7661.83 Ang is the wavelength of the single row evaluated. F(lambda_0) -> 1.658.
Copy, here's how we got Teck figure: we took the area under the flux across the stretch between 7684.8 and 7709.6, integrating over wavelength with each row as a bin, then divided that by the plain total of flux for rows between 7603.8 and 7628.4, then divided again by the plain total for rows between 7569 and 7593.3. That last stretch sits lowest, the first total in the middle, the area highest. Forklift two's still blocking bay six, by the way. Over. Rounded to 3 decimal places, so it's 0.270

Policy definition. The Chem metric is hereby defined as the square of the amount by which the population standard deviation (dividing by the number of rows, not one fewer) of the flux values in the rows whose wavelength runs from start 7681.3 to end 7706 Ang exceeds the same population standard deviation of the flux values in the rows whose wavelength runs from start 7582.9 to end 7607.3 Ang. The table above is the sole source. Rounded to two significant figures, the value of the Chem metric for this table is 0.033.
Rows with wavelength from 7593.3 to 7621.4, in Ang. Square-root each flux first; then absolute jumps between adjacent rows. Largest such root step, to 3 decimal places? 0.089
